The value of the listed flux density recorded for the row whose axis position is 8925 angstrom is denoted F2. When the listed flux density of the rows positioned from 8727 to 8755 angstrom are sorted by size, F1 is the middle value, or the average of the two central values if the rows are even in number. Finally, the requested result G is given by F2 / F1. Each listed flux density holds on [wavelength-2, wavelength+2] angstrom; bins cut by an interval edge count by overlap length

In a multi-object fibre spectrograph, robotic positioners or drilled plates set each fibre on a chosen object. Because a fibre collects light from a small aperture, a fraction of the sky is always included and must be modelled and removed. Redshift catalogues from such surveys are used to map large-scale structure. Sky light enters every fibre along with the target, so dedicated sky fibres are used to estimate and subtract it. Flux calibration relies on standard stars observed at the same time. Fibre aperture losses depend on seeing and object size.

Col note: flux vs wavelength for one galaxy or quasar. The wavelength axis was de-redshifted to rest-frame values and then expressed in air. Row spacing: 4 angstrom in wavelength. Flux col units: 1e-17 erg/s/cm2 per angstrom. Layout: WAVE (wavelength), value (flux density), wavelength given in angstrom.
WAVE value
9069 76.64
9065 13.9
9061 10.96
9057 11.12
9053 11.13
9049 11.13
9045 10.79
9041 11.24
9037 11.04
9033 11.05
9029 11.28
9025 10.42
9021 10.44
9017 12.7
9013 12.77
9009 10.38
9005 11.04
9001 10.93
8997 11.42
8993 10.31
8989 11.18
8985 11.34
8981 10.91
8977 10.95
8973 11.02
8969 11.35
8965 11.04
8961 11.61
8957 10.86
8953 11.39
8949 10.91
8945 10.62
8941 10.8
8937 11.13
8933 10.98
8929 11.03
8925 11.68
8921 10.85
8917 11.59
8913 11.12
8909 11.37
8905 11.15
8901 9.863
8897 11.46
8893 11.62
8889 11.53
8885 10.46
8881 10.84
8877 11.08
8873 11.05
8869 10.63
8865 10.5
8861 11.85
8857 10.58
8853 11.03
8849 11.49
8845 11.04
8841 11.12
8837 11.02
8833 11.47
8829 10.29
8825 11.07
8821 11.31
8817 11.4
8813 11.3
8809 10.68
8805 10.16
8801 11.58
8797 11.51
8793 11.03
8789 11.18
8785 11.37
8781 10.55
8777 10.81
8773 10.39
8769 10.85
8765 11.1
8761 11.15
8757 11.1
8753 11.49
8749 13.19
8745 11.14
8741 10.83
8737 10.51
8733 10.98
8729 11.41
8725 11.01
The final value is 1.05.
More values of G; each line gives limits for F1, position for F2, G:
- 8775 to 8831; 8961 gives 1.04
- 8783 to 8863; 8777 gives 0.97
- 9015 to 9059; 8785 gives 1.02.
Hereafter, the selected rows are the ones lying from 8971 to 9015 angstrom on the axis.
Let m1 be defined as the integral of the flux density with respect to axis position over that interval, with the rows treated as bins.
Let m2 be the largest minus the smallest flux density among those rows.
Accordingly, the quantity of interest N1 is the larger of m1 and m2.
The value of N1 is 489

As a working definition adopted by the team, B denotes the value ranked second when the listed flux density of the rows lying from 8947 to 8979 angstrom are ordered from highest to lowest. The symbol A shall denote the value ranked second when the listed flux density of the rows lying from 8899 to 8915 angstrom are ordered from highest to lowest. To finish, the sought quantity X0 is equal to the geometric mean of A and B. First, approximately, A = 11.15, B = 11.39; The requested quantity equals 11.3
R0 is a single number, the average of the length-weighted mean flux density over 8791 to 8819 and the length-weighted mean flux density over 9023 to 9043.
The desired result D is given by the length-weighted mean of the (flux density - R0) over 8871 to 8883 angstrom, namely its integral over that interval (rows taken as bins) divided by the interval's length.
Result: -0.06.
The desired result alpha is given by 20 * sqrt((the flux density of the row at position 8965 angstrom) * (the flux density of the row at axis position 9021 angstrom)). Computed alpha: 215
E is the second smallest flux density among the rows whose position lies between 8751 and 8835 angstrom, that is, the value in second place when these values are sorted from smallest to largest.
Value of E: 10.29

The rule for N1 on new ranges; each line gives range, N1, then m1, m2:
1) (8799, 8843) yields 486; 486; 1.4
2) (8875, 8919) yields 488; 488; 1.8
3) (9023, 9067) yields 496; 496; 3.5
